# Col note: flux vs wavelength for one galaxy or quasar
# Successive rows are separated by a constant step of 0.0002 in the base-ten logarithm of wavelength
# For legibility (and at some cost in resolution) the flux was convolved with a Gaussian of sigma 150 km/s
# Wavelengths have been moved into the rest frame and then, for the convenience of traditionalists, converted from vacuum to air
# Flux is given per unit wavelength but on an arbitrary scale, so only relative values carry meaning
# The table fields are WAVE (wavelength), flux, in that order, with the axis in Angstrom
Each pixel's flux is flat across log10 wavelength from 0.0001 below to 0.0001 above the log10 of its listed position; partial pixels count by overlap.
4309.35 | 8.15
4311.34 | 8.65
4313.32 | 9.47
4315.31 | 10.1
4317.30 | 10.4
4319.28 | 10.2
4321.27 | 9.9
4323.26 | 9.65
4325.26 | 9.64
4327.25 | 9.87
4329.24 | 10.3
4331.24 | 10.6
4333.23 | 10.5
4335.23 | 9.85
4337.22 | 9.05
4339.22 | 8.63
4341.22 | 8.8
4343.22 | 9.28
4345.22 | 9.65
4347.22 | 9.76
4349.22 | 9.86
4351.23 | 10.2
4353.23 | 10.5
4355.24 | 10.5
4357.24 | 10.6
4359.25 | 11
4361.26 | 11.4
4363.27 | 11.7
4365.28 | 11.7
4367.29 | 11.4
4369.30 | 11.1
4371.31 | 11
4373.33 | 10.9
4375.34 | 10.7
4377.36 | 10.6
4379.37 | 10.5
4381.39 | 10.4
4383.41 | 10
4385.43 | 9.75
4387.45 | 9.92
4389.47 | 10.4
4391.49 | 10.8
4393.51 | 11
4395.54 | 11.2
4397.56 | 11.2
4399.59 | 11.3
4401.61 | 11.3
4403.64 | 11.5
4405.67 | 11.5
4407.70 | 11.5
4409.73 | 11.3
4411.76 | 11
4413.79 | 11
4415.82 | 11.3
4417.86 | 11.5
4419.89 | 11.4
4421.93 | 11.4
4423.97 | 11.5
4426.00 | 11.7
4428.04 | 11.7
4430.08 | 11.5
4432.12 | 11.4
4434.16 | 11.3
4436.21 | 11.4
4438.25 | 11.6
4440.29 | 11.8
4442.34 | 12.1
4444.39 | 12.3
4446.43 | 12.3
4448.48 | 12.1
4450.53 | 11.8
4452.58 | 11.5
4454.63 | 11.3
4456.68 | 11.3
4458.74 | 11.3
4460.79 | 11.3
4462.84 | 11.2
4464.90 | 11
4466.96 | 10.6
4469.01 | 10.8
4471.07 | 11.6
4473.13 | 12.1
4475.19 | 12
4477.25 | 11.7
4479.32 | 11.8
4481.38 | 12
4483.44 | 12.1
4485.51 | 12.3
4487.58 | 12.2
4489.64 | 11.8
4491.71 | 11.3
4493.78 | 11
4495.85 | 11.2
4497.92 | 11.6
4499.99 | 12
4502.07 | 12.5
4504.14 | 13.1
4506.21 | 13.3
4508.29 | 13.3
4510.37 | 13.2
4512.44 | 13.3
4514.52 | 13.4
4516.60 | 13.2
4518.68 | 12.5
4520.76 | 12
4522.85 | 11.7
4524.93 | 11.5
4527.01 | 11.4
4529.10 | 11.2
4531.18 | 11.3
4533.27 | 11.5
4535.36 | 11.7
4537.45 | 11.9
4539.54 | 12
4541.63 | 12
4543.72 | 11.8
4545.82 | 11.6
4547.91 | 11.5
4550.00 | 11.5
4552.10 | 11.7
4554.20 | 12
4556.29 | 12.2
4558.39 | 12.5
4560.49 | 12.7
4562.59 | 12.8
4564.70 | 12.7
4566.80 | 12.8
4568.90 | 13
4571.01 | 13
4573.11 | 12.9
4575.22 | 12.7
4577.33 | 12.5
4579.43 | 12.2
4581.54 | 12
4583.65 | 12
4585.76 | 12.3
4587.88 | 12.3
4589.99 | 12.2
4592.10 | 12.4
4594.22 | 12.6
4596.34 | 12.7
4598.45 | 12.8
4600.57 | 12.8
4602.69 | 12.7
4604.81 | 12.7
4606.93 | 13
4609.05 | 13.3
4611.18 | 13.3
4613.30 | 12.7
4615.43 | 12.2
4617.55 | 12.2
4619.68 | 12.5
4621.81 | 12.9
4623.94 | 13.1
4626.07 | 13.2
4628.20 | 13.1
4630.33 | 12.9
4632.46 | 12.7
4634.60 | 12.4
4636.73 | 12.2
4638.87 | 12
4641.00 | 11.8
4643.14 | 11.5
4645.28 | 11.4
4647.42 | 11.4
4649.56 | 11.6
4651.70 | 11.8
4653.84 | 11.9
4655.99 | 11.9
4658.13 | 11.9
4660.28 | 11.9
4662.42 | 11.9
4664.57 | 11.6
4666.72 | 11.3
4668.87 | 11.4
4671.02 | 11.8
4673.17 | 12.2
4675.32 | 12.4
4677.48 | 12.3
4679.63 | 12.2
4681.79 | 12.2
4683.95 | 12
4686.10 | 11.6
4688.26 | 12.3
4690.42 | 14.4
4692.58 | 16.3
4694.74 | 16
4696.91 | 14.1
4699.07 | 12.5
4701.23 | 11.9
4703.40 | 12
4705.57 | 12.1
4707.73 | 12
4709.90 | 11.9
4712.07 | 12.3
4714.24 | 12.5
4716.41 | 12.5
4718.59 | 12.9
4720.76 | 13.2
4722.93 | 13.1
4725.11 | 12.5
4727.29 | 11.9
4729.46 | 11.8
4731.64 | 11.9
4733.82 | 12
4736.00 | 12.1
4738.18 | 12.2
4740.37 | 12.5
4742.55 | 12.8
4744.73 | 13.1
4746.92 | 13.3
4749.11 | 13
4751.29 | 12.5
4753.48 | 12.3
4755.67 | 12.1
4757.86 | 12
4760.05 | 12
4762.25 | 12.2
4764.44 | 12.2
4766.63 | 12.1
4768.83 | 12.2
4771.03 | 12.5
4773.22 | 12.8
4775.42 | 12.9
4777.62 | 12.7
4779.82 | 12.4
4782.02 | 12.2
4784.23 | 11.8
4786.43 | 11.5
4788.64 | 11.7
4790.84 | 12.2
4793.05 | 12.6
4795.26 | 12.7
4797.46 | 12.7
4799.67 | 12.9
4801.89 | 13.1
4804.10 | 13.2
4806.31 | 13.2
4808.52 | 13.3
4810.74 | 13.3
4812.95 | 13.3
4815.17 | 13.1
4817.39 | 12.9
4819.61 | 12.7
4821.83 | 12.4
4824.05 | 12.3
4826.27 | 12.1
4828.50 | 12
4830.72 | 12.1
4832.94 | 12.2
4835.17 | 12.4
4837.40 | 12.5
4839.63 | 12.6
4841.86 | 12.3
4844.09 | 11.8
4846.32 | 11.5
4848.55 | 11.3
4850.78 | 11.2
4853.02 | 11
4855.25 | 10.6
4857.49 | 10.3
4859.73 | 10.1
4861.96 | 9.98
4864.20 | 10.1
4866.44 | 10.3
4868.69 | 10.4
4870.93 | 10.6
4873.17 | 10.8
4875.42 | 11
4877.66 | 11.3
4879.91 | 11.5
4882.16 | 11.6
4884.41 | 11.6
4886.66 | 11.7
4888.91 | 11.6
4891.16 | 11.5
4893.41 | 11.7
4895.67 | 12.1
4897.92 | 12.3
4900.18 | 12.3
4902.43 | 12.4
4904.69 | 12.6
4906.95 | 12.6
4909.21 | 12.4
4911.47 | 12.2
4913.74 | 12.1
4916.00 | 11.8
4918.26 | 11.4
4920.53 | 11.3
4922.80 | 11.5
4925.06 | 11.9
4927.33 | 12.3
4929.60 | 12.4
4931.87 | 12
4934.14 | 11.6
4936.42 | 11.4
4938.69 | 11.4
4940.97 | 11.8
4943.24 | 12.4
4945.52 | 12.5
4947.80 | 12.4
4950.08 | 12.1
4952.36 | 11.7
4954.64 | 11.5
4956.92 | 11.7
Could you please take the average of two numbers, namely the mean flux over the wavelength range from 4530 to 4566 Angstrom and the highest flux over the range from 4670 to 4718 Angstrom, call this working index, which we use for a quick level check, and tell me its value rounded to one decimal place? 14.1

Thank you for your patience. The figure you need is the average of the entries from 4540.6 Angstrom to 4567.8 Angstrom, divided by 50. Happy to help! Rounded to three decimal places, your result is 0.243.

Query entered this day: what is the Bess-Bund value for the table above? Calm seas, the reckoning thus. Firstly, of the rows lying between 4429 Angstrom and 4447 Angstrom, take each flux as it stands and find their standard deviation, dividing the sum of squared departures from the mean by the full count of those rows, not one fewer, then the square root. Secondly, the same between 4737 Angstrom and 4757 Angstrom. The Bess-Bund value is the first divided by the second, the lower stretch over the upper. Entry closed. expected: 0.94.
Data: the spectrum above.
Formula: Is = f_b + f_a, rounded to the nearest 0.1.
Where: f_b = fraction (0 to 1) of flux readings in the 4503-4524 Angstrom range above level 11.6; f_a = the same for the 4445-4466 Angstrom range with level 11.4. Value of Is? 1.4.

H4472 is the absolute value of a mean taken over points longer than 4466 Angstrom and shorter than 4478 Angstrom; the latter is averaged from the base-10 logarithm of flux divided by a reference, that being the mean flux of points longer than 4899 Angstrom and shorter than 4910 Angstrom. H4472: 0.037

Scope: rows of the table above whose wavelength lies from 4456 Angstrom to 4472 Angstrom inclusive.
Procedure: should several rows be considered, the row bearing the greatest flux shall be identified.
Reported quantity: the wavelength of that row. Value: 4471.07 Angstrom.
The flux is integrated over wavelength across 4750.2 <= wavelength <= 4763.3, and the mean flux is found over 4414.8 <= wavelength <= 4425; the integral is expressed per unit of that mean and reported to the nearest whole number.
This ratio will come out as 14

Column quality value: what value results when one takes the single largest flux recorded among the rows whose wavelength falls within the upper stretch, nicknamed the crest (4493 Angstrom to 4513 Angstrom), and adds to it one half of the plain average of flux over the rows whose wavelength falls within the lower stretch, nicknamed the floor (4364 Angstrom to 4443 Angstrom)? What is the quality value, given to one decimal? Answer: 18.9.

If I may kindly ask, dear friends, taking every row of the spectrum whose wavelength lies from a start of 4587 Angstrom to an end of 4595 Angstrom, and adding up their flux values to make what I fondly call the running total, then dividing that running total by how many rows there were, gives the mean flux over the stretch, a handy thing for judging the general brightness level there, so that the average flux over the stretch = 12.4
